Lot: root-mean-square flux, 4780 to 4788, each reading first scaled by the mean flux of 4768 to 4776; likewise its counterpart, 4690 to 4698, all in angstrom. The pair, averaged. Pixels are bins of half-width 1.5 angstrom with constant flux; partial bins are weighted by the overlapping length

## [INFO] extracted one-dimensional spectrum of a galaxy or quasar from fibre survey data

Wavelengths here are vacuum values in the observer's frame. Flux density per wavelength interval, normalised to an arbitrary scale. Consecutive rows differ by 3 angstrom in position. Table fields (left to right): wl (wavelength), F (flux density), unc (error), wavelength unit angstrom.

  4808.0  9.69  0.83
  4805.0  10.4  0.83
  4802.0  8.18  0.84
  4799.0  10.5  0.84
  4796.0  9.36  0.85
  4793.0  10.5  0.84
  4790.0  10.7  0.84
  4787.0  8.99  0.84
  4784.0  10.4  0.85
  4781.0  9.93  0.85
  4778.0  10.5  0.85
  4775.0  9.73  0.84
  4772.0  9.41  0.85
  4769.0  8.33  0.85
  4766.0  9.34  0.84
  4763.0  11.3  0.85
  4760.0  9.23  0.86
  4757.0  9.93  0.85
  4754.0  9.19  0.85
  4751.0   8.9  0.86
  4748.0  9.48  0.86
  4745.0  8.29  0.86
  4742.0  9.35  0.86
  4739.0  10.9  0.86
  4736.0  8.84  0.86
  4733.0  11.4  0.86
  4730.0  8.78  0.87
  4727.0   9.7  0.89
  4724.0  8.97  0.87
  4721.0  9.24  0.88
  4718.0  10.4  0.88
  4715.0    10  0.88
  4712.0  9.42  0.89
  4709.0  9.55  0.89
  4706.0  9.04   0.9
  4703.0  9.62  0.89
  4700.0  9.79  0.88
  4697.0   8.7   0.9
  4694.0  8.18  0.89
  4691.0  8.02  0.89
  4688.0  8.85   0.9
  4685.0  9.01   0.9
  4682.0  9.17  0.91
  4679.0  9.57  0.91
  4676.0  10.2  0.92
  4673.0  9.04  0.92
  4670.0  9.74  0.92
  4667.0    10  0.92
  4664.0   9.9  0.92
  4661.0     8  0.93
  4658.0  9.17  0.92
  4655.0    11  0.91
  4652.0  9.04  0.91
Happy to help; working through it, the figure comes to 0.99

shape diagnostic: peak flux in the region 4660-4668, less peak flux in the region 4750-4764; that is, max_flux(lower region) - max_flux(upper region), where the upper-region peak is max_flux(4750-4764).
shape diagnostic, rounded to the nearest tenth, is -1.3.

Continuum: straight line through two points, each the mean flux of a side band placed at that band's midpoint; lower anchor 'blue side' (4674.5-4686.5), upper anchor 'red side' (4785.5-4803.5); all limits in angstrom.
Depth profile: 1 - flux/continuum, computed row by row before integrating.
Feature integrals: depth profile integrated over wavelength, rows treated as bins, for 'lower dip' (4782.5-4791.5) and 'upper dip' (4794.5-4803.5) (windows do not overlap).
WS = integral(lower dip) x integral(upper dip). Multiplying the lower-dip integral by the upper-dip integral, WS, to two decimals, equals -0.11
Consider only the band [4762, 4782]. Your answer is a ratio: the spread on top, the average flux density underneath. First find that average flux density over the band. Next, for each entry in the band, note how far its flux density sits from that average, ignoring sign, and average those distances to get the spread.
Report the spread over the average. 0.069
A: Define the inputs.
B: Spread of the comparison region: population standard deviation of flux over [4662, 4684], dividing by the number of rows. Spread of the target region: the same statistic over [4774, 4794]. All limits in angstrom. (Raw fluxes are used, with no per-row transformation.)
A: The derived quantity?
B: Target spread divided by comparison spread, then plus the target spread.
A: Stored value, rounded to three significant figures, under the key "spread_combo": 1.96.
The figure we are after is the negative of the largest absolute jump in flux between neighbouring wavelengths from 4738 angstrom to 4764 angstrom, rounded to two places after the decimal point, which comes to -2.07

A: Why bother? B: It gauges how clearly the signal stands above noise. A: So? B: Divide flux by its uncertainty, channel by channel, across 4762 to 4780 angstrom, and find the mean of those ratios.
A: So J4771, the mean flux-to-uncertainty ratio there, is 11.5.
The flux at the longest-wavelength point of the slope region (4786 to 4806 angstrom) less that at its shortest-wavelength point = 1.4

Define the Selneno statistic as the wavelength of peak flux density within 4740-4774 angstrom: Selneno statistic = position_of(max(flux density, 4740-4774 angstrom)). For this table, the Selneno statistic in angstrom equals 4763.0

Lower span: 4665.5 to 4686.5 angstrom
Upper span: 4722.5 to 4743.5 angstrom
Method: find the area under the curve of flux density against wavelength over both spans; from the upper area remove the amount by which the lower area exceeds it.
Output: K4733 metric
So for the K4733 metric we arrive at 207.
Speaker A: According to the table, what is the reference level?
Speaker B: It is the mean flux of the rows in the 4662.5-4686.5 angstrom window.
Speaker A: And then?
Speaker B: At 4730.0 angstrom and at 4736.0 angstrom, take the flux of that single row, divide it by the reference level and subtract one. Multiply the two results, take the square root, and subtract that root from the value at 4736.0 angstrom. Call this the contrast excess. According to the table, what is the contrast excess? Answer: -0.16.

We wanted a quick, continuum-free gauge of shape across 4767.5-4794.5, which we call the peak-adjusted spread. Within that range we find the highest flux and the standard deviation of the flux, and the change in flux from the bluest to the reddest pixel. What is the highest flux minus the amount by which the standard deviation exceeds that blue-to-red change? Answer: 12.1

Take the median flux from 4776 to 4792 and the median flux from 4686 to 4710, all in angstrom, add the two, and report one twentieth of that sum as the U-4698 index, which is 0.967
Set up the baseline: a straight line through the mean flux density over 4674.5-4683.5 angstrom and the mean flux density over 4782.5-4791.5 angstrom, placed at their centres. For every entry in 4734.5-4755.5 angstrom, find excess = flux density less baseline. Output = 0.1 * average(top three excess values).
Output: 0.00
